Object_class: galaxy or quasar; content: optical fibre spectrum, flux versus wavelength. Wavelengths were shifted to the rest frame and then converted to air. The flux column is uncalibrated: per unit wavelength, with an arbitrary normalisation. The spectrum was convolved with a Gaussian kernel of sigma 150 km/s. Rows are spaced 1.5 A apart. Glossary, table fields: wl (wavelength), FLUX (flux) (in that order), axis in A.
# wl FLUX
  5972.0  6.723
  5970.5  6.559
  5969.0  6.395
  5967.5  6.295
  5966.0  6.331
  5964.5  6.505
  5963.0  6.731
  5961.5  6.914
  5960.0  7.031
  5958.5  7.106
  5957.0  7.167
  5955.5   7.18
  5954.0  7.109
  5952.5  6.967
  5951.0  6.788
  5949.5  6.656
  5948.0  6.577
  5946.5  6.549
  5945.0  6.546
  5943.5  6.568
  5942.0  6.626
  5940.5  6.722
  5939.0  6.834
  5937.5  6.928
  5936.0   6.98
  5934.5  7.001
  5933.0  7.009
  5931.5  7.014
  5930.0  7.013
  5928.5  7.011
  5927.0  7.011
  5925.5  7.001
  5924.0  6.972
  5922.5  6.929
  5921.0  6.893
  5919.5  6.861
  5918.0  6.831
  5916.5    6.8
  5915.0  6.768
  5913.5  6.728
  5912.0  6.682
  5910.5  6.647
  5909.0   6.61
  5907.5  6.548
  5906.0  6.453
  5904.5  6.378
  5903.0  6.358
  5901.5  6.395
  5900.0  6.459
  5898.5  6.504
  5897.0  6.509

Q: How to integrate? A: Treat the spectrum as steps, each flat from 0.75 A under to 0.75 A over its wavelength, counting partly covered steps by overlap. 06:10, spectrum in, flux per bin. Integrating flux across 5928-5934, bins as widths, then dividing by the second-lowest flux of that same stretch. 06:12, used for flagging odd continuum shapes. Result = 6.00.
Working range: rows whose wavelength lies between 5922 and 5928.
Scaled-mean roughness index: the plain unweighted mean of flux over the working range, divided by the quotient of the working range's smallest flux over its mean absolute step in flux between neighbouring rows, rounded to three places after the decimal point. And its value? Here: 0.028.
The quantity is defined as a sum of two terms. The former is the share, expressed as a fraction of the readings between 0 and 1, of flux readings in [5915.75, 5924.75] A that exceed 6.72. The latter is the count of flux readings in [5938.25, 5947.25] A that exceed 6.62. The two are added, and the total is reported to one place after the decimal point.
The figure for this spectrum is 4.0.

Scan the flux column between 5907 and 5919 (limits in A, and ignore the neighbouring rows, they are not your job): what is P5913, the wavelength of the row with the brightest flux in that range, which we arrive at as 5918.0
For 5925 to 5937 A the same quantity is 5931.5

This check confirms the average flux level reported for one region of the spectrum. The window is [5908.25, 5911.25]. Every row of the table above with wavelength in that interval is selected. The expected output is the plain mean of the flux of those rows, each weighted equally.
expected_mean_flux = 6.63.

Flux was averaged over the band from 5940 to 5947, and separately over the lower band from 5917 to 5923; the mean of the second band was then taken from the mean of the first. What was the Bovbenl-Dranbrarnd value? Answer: -0.3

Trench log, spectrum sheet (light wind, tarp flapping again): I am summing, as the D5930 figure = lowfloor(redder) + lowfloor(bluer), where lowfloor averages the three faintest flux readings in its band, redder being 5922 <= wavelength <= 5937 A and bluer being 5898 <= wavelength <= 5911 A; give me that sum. 13.3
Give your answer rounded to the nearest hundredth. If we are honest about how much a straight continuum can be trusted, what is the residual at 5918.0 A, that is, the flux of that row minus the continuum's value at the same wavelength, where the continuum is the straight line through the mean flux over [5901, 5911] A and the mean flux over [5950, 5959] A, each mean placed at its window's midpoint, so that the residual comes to 0.21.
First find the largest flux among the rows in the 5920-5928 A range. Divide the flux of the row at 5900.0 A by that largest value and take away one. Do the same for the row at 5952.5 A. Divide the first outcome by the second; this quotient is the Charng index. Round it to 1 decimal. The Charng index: 12.5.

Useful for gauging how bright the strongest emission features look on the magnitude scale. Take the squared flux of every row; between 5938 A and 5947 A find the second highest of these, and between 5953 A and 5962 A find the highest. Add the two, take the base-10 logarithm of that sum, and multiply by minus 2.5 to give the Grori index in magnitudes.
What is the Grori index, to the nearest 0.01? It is -4.96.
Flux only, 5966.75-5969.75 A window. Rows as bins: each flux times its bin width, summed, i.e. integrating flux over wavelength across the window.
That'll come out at 19.0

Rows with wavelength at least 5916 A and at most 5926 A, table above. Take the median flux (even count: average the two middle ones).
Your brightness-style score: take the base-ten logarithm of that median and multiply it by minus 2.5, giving -2.10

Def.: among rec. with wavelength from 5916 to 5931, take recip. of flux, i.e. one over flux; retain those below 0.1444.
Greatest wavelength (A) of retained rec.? 5930.0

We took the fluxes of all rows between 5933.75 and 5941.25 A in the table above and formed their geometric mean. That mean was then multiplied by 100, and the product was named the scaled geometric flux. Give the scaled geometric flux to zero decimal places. 689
